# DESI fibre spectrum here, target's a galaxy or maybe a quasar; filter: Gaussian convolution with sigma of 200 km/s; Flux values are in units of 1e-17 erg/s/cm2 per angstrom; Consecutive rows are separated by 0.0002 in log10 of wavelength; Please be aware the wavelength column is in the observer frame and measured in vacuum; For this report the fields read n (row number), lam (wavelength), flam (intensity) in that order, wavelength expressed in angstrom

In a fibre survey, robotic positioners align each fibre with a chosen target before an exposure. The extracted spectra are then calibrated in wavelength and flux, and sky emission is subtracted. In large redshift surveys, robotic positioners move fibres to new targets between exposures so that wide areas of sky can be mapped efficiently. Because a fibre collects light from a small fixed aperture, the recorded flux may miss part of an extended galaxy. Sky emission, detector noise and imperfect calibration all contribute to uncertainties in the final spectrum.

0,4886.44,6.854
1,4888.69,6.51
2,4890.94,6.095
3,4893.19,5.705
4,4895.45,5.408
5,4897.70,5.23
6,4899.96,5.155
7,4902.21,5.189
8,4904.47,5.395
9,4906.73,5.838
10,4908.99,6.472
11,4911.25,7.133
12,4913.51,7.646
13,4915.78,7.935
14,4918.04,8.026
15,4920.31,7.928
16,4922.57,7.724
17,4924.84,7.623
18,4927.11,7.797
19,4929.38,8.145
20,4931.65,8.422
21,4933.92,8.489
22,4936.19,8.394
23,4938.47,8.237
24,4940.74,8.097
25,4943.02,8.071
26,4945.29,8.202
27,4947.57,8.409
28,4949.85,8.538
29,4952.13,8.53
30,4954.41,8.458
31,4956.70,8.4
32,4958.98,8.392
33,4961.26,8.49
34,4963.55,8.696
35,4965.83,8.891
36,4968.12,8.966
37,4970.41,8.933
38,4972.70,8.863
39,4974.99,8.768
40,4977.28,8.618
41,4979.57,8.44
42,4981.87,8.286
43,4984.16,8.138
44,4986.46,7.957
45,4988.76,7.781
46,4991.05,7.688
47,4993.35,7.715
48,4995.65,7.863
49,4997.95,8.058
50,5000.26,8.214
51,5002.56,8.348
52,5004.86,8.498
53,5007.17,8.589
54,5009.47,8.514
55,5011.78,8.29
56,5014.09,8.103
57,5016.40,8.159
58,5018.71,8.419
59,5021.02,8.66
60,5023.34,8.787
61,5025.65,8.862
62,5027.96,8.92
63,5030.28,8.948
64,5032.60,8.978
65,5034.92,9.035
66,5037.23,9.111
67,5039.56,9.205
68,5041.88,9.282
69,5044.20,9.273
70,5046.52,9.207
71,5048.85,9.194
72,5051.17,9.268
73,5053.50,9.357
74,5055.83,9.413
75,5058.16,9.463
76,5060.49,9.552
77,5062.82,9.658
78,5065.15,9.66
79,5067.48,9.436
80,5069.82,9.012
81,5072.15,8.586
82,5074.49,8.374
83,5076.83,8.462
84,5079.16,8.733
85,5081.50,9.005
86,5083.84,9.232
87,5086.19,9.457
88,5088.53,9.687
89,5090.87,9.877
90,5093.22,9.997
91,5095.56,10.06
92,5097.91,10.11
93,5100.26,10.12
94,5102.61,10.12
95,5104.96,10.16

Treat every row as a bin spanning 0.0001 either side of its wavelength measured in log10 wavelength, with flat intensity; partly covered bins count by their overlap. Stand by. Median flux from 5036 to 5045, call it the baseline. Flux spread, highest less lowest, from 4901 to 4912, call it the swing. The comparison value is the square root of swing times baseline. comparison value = 4.2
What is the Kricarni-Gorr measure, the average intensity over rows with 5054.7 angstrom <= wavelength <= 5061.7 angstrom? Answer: 9.5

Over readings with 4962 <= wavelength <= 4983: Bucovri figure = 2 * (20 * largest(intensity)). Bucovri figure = 359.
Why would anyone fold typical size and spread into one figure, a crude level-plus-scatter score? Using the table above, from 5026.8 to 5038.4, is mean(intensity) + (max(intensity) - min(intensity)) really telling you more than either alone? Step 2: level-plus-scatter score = 9.2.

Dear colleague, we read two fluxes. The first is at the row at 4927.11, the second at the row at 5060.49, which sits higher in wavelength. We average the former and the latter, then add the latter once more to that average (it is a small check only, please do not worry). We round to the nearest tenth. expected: 18.2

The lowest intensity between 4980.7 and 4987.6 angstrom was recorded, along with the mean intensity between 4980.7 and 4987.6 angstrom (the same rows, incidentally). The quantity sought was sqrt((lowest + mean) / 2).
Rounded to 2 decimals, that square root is 2.84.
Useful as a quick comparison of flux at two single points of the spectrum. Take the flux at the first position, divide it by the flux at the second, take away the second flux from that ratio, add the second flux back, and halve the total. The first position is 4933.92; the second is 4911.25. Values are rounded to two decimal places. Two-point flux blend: 0.60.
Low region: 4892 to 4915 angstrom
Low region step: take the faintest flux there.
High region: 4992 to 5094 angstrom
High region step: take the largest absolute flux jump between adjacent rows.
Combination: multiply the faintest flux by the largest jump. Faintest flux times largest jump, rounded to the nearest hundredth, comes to 2.20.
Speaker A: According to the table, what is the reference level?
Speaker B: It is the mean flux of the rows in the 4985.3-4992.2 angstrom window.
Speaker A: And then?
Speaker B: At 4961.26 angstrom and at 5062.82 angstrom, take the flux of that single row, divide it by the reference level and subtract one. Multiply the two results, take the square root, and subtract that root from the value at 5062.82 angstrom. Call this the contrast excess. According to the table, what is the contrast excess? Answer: 0.093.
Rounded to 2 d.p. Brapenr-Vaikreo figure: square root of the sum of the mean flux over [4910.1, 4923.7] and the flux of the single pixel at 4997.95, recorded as 3.97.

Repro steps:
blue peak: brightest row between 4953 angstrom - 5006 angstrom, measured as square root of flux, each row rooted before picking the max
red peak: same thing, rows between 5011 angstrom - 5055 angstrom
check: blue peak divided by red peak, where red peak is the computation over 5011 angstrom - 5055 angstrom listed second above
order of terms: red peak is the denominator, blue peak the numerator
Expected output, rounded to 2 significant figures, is 0.98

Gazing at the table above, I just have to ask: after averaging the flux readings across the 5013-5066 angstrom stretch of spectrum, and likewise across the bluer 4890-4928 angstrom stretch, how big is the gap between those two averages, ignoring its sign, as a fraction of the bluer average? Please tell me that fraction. 0.37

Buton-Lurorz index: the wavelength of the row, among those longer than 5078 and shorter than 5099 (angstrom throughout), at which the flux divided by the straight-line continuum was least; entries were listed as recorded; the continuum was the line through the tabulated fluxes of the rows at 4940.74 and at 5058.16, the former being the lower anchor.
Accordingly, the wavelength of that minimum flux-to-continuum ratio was 5079.16 angstrom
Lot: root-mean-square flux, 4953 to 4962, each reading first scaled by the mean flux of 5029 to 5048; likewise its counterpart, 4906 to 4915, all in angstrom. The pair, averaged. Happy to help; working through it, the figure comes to 0.835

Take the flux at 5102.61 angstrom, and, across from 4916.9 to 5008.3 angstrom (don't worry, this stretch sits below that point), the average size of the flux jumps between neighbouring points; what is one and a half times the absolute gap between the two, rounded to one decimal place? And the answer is 15.0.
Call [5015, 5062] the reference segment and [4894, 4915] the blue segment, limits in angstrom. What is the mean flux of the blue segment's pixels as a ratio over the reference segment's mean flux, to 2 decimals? 0.66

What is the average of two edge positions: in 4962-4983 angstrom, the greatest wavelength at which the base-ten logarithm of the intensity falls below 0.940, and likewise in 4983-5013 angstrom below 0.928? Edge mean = 4996.8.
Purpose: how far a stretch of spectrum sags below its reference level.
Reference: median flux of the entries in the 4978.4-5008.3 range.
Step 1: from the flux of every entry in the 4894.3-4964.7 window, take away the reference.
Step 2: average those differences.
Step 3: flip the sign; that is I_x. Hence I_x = 0.6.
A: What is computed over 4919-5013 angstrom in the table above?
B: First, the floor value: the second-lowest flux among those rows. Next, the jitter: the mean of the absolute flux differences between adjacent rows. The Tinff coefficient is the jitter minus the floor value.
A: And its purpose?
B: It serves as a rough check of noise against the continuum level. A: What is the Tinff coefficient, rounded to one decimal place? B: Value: -7.6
